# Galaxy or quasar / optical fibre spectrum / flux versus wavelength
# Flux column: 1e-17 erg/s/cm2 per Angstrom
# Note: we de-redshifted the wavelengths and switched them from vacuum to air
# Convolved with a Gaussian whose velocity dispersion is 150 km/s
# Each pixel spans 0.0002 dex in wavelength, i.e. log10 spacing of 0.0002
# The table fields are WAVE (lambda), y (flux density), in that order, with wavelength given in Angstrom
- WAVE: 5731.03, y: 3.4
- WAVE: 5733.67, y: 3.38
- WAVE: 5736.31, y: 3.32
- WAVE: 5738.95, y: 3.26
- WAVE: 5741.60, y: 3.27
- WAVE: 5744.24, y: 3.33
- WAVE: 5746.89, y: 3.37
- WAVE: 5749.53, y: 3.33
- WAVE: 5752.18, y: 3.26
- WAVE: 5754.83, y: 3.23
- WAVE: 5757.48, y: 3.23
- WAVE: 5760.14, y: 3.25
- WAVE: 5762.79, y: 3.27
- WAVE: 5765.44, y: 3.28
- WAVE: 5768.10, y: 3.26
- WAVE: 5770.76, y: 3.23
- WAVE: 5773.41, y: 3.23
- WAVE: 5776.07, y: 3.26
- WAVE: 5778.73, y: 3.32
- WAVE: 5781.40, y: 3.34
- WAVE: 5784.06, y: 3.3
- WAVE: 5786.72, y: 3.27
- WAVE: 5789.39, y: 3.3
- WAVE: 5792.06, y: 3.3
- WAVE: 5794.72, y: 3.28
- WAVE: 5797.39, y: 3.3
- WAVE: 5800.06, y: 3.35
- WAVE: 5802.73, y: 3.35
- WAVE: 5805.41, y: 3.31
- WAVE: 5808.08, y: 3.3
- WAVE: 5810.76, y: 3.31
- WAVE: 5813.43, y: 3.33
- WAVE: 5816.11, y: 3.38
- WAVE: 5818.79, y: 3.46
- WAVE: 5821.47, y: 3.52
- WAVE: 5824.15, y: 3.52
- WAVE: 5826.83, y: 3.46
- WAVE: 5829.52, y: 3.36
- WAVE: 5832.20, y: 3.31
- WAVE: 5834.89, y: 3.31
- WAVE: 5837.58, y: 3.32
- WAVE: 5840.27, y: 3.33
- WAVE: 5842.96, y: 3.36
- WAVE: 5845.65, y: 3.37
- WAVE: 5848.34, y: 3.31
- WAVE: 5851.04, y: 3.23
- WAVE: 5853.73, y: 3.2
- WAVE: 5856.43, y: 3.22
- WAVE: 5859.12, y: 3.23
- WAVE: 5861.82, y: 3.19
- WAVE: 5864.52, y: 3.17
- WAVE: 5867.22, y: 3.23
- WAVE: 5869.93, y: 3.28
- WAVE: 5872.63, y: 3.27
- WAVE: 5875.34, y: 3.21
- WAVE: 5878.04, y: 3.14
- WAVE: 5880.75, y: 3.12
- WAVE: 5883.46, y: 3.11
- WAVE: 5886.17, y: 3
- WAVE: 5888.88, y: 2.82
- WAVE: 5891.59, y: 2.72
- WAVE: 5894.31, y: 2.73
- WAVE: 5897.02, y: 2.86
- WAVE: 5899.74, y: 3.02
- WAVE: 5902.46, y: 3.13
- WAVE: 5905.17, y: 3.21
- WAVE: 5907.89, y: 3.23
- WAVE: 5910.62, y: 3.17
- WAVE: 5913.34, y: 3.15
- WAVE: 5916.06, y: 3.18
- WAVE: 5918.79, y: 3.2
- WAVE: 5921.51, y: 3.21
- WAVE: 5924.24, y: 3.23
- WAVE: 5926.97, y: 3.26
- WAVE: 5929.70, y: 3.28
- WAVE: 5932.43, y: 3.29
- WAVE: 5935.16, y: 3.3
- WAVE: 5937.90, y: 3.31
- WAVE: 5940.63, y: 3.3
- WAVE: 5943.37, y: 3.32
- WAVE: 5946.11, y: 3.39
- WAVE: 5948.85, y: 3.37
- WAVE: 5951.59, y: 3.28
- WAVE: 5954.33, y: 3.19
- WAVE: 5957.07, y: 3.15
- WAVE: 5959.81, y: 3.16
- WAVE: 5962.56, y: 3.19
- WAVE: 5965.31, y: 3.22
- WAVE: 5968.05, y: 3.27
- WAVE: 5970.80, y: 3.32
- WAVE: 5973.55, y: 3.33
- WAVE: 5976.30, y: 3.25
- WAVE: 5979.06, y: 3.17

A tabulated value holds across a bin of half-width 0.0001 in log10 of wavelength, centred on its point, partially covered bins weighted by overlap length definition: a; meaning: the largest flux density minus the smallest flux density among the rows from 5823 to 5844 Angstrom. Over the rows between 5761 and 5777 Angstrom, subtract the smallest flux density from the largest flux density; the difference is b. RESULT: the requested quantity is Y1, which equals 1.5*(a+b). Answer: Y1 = 0.39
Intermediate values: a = 0.21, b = 0.05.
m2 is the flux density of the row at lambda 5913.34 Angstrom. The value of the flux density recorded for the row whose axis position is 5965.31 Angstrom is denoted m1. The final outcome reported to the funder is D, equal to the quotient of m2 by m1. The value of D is 0.98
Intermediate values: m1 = 3.22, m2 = 3.15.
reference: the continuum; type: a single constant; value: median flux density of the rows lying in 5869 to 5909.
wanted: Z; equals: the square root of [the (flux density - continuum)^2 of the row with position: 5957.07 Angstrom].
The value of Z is 0.03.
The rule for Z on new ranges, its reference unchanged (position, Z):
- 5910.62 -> 0.05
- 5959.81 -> 0.04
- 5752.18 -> 0.14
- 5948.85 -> 0.25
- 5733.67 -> 0.26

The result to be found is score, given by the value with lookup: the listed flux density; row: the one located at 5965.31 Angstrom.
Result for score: 3.22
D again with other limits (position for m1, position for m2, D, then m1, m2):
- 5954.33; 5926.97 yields 1.02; 3.19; 3.26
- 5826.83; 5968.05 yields 0.95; 3.46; 3.27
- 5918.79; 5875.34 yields 1.00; 3.2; 3.21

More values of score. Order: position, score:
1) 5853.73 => 3.2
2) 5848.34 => 3.31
